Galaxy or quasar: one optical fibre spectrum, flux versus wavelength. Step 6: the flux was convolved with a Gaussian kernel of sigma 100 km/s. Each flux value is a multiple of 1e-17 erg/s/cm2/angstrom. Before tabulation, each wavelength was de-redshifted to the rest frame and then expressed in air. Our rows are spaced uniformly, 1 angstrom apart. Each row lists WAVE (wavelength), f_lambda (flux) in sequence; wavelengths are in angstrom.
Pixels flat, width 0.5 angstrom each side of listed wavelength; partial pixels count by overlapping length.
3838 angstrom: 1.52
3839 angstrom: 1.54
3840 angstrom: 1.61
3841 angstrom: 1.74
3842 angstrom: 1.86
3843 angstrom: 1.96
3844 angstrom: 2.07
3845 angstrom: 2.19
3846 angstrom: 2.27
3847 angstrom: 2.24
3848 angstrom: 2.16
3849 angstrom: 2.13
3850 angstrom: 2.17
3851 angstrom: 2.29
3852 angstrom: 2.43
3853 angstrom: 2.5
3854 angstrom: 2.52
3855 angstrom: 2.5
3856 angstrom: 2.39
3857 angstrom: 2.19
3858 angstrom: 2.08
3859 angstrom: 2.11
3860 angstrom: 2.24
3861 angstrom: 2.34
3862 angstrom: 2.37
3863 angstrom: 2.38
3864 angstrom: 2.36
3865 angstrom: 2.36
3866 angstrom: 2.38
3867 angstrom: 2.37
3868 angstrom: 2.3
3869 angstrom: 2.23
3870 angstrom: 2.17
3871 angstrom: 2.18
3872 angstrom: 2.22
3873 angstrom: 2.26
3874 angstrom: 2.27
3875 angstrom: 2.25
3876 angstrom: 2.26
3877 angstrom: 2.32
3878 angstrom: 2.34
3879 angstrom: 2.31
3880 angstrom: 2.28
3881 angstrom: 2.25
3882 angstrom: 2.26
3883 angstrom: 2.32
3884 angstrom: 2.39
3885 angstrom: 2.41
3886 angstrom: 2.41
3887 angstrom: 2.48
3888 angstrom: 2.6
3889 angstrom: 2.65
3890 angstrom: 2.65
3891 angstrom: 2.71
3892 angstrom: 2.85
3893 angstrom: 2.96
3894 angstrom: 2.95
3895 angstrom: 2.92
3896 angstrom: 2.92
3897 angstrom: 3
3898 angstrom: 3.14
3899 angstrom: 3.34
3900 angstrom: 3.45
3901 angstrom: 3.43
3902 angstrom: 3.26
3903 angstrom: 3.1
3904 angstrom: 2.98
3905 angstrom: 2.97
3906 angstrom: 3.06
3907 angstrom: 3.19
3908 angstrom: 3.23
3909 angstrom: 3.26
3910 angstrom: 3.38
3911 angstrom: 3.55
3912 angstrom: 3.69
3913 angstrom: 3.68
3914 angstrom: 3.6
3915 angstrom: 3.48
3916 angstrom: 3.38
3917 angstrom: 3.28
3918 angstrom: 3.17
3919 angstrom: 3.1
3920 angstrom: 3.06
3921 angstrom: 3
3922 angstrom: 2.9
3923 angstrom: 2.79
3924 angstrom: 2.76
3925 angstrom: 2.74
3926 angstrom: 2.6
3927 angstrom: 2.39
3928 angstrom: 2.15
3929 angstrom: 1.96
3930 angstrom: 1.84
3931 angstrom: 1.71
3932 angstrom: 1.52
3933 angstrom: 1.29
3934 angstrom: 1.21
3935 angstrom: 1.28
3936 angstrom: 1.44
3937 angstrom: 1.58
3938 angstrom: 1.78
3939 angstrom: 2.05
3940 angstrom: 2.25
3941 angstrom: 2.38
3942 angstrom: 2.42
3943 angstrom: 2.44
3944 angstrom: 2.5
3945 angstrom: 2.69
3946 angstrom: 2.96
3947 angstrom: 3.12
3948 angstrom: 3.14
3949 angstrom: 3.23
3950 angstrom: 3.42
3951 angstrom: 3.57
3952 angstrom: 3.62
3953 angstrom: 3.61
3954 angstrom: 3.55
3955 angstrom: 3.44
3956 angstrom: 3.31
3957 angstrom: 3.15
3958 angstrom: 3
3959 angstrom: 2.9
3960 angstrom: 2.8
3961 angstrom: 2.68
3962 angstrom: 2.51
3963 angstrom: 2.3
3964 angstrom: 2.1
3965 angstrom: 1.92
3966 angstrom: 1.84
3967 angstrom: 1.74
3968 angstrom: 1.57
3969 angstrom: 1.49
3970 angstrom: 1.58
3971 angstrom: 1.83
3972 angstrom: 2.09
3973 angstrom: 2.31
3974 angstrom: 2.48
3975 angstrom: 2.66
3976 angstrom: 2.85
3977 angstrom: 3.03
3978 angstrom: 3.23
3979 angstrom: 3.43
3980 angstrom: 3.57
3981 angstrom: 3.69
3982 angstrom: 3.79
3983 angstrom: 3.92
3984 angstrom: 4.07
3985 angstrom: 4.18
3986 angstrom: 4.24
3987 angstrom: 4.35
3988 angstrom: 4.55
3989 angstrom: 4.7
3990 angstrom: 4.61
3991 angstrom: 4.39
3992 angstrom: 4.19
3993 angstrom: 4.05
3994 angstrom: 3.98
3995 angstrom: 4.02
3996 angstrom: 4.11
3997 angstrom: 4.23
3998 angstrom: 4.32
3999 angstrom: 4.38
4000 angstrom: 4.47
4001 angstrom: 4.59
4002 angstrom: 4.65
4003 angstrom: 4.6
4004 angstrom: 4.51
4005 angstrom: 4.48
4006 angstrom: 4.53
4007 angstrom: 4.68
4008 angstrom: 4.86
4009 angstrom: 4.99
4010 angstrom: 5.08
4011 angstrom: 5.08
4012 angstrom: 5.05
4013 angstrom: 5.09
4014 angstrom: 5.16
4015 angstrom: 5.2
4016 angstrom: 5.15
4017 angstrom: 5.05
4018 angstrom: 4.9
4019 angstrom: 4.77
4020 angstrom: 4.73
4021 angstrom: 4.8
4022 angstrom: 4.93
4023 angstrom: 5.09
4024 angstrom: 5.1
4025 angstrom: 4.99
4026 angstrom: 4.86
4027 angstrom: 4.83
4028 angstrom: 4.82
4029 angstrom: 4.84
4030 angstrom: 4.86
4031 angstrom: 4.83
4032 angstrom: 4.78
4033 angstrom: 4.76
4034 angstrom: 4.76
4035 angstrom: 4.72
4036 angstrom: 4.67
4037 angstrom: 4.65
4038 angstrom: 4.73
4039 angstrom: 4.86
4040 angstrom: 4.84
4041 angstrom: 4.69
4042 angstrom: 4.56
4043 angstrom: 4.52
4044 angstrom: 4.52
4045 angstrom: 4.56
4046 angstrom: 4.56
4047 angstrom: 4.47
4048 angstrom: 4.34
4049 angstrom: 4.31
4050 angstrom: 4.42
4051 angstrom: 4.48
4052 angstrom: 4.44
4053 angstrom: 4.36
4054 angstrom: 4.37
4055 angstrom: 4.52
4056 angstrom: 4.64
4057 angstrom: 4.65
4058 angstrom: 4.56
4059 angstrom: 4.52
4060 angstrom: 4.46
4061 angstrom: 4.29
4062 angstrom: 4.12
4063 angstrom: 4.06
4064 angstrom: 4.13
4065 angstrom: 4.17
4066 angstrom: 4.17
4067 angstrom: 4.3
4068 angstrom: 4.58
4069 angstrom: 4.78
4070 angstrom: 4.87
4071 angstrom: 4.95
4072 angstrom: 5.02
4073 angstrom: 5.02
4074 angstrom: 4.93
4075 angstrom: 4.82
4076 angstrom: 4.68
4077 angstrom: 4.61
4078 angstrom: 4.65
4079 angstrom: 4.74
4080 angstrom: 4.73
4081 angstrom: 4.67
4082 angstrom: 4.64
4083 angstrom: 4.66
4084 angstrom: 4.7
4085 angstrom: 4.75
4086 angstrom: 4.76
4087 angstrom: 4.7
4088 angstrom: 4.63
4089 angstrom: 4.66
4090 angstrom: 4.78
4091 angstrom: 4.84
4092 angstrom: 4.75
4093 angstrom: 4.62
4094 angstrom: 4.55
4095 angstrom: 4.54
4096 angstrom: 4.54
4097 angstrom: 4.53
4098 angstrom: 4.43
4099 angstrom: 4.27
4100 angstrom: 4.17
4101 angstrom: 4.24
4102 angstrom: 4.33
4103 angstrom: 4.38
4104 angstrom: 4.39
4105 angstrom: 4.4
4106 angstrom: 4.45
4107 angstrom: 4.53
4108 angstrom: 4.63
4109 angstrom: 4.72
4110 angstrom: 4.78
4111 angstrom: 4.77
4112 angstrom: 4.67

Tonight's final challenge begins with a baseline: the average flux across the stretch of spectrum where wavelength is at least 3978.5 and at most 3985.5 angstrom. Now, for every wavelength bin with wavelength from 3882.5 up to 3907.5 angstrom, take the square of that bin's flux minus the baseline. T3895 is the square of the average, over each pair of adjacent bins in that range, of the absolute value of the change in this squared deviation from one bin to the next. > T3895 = 0.017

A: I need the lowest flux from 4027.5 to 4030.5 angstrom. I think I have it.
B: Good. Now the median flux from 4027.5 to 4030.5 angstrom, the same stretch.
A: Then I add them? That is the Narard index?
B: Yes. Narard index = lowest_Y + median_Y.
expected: 10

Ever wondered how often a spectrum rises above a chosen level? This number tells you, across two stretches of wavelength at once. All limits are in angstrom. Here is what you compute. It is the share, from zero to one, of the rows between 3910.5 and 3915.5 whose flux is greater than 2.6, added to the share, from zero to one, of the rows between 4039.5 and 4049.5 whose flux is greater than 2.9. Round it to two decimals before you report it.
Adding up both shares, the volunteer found 2.00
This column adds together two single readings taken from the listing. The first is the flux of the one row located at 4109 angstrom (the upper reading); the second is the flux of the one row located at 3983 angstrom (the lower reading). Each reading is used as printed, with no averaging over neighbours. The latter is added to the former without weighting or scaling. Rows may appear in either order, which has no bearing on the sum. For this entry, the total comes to 8.6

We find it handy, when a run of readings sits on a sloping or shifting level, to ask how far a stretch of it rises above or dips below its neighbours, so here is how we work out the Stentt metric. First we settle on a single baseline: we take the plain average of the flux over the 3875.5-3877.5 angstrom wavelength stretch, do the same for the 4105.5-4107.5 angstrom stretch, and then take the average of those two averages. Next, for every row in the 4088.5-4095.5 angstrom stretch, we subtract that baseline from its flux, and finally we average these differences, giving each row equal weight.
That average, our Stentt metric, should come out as 1.3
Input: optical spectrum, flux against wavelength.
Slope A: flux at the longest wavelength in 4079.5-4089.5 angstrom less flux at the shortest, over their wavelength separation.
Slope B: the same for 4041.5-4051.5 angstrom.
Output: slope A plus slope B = -0.017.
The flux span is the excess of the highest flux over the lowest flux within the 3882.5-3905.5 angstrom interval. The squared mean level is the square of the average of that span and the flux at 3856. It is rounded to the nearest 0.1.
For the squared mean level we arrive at 3.1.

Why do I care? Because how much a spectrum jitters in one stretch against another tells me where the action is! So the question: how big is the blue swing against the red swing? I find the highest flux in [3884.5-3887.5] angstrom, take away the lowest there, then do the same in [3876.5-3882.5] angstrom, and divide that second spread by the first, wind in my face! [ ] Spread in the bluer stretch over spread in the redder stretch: 1.3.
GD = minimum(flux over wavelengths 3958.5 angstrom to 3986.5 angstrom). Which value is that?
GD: 1.49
